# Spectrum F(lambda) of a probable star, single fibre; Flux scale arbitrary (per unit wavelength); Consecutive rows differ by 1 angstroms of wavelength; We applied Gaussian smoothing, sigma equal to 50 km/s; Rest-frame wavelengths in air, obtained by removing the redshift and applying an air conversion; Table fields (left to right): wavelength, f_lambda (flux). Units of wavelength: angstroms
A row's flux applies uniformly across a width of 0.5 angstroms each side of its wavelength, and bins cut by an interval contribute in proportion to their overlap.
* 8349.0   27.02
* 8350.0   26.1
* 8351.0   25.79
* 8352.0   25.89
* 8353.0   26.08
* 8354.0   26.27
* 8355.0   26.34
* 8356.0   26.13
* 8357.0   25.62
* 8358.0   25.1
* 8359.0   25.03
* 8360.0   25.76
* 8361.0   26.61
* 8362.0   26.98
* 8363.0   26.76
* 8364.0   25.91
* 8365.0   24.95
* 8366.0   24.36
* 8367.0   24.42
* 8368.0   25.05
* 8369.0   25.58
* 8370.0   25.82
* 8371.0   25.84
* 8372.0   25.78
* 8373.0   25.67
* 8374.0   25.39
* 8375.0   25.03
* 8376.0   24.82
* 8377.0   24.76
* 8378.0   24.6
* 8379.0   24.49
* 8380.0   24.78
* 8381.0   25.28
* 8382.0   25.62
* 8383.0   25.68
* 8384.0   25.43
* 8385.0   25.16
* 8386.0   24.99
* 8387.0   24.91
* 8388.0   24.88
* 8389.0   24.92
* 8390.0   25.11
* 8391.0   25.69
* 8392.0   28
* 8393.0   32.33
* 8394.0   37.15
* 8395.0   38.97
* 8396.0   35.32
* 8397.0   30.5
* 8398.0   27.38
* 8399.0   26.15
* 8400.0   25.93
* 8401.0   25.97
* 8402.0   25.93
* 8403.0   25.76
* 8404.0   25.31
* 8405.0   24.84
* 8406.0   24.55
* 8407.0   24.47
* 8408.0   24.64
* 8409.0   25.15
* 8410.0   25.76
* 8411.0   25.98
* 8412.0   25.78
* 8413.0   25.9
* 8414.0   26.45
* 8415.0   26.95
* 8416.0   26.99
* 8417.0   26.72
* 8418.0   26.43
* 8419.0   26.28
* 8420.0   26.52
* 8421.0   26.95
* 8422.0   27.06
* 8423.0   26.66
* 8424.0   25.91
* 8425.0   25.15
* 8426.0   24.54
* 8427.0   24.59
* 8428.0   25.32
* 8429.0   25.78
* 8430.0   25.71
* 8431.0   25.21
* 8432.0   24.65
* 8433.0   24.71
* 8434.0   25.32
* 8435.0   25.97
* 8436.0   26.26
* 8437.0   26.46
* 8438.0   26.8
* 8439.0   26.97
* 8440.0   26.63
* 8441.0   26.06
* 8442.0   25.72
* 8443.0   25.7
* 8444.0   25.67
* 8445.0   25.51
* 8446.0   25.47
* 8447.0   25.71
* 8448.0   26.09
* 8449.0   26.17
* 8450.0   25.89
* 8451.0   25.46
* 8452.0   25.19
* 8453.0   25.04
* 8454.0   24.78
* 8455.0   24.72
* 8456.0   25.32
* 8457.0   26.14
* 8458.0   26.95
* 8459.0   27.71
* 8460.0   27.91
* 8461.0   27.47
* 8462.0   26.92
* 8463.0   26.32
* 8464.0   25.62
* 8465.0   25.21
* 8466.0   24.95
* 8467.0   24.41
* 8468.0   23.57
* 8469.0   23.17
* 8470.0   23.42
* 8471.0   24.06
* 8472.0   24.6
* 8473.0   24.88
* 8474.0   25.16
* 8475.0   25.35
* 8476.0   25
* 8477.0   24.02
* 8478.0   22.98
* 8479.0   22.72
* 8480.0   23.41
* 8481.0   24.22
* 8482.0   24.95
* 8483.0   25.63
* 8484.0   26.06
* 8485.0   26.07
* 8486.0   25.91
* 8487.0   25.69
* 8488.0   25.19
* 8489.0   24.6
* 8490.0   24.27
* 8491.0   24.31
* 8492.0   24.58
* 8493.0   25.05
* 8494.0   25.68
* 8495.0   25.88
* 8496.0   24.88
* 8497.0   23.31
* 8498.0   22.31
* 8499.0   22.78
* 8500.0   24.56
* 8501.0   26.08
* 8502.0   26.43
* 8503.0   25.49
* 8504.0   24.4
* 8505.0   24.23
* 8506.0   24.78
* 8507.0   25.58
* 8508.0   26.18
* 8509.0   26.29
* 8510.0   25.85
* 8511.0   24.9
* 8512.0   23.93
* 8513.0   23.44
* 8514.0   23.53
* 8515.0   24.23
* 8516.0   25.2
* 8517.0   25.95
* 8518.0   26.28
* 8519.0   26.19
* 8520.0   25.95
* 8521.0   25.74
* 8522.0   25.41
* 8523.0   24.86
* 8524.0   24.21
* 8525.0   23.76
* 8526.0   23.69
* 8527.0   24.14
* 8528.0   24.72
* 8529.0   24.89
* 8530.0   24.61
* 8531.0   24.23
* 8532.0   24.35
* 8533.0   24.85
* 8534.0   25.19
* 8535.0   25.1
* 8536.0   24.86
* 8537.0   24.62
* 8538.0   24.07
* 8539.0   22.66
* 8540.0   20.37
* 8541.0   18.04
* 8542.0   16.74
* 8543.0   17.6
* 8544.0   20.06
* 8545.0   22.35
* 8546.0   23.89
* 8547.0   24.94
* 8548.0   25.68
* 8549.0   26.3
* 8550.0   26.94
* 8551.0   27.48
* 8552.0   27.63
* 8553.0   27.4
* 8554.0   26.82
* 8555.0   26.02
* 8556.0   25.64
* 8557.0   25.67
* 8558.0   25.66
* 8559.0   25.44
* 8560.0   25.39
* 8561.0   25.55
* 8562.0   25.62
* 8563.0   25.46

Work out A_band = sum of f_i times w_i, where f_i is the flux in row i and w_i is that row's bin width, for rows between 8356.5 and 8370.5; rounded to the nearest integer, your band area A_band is 358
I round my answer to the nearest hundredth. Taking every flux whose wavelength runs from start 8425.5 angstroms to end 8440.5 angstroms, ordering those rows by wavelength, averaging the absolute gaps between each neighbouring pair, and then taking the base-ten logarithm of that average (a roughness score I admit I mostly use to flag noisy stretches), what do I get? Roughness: -0.44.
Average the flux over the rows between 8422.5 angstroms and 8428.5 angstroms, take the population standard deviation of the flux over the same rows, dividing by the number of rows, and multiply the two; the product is 19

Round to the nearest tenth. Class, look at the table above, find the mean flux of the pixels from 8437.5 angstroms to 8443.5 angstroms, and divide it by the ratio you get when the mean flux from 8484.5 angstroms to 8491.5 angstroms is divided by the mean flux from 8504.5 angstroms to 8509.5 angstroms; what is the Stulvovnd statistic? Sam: 26.6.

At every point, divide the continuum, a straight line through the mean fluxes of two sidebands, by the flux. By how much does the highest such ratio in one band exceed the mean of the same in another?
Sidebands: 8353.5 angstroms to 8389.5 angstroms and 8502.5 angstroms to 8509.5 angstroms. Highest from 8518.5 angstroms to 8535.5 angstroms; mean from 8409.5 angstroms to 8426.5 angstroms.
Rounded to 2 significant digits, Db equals 0.099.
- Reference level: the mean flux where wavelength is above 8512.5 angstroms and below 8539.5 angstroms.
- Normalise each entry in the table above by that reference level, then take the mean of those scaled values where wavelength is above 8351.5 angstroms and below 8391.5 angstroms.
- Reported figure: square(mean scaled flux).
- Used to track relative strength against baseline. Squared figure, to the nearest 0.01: 1.06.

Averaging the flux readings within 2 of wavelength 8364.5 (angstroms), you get 25.5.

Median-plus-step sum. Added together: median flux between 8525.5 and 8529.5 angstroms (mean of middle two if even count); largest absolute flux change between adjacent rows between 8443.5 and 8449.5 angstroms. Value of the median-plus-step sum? 24.8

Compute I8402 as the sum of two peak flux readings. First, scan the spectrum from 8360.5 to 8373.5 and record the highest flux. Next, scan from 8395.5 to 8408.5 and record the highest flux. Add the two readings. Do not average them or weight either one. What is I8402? 62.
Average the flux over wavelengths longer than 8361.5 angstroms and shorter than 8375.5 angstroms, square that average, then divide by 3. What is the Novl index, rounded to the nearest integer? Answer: 217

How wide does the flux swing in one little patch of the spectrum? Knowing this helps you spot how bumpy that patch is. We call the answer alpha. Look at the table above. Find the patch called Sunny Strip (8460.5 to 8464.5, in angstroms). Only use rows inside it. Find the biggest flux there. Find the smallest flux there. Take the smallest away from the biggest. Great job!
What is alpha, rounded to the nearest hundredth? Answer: 1.85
